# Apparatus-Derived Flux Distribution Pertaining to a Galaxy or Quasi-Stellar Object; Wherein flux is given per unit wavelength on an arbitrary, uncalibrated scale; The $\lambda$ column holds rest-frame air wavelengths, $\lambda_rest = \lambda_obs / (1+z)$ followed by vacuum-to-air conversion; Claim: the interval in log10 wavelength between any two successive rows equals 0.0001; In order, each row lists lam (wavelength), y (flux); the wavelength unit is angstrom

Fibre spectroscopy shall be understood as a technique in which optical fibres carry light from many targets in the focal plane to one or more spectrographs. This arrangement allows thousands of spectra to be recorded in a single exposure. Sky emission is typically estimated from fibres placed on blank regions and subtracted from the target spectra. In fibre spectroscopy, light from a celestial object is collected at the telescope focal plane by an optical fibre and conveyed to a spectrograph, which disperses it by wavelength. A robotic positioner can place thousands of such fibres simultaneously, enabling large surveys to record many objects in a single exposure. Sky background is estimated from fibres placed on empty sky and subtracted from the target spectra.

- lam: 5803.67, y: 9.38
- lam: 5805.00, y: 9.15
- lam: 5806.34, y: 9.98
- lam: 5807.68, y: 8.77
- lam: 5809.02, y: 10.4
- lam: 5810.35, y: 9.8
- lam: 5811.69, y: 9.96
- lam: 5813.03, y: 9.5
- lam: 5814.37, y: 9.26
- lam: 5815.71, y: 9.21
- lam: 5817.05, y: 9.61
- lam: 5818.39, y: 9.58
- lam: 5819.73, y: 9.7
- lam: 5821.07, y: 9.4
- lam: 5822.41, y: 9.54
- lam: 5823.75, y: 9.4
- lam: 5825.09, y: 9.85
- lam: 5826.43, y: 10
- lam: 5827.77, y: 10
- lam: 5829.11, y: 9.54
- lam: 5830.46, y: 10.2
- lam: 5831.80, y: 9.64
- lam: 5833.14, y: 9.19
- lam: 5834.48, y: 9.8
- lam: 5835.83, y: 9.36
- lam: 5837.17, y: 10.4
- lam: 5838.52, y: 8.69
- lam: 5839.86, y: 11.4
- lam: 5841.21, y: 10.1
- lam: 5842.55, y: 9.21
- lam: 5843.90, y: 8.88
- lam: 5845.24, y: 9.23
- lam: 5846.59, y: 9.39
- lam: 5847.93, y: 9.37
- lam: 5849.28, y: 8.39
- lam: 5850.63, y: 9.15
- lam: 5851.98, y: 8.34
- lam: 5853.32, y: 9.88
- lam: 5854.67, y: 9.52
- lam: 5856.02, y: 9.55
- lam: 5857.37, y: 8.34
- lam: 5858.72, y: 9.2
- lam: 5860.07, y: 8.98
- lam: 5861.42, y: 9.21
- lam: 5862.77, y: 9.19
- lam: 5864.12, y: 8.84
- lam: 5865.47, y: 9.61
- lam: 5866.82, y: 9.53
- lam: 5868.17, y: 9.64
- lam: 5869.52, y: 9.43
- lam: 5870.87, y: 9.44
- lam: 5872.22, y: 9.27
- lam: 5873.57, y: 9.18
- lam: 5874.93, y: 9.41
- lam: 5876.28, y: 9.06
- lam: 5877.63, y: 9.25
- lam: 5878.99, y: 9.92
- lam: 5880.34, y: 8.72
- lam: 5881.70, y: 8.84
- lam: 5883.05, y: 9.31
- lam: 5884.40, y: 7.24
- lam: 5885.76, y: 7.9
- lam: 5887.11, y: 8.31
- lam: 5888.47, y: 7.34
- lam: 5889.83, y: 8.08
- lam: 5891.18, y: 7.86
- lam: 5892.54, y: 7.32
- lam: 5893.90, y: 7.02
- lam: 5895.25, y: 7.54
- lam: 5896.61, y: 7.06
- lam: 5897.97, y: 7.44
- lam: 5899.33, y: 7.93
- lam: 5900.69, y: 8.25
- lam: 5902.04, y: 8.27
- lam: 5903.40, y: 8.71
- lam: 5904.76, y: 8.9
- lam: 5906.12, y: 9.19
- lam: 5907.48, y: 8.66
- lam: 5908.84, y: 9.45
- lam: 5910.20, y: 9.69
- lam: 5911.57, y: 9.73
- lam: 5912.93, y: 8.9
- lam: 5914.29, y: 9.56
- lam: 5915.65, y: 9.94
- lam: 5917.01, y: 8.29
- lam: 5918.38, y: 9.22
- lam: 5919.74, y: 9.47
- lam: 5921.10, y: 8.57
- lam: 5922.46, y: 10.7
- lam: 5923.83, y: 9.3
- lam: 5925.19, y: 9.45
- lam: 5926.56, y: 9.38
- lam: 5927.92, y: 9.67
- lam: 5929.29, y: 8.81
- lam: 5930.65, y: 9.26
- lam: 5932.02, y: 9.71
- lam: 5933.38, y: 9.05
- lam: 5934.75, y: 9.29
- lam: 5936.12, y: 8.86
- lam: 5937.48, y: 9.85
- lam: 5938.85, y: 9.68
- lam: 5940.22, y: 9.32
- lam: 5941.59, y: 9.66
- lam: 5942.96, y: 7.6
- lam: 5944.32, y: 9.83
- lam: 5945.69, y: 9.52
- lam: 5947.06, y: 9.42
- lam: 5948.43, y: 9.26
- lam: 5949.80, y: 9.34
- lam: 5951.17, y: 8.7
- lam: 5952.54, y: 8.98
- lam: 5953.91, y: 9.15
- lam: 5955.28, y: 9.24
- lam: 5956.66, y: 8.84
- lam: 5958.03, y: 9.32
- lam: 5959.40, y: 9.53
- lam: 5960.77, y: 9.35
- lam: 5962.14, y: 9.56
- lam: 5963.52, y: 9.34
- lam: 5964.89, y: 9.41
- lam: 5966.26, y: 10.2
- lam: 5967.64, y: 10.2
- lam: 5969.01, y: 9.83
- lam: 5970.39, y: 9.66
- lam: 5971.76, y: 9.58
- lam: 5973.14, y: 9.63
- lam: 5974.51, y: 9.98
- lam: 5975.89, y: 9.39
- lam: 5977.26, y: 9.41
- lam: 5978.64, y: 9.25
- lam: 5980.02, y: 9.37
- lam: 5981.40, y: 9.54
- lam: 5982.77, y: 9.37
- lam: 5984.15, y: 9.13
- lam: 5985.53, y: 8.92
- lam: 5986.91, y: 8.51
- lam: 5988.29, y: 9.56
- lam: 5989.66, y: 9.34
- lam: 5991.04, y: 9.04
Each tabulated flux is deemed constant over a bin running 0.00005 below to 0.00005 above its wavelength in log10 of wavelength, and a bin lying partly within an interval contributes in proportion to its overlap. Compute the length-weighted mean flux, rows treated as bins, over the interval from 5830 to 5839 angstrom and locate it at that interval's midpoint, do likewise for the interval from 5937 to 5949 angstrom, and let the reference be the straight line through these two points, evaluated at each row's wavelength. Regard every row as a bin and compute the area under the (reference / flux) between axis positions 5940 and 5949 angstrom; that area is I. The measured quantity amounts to 9.17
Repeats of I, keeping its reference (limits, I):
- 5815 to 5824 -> 9.15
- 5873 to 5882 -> 9.29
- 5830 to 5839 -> 9.03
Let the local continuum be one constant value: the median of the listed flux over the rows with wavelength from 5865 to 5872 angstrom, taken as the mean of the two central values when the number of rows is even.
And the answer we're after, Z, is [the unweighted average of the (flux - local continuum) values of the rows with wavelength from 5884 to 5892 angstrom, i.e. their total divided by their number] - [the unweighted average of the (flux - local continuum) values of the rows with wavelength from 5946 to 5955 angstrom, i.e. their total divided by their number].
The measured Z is -1.35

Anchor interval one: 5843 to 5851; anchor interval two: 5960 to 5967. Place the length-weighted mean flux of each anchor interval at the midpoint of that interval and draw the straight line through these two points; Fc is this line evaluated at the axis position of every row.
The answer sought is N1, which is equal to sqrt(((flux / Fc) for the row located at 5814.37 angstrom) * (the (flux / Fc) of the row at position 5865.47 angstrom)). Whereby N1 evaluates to 1.04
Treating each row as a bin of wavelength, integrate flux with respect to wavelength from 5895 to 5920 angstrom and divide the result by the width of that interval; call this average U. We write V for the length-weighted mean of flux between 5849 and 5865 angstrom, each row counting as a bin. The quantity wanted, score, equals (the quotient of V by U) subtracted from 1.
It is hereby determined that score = -0.04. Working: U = 8.75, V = 9.1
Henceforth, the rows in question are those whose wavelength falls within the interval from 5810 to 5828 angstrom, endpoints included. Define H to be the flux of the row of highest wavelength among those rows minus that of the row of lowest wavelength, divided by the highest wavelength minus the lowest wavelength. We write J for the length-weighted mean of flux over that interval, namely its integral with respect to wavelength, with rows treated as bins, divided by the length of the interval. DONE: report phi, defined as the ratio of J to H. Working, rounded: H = 0.01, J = 9.62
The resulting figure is 838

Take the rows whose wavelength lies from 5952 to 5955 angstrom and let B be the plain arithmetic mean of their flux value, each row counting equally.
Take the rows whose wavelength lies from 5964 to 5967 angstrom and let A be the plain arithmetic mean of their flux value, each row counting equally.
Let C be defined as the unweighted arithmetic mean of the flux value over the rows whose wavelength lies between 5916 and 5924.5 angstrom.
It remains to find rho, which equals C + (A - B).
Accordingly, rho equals 10.0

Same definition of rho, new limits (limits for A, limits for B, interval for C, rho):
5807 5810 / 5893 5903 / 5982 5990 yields 11.1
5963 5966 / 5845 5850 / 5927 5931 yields 9.5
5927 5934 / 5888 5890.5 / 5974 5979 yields 11.1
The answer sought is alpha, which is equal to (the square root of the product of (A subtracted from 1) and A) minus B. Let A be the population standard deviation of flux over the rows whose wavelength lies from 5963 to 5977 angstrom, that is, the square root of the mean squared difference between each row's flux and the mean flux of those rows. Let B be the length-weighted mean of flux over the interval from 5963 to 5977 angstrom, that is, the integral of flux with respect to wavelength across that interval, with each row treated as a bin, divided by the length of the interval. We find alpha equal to -9.26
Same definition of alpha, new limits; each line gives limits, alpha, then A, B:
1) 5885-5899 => -7.10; 0.4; 7.6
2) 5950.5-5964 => -8.75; 0.3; 9.2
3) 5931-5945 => -8.81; 0.6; 9.3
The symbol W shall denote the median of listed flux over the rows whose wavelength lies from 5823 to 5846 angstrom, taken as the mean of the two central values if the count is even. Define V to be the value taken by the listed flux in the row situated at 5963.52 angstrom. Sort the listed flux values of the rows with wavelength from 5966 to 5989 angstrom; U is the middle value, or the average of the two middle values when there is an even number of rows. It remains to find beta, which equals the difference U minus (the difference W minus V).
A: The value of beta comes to 9.2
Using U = 9.54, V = 9.34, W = 9.64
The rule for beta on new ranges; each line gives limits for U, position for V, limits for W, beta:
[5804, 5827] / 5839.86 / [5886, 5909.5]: 12.9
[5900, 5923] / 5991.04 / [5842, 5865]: 9.0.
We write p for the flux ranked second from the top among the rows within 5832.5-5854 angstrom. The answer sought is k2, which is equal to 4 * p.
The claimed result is 42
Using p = 10.4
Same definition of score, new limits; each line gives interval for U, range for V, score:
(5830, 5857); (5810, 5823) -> -0.01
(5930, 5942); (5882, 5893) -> 0.15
